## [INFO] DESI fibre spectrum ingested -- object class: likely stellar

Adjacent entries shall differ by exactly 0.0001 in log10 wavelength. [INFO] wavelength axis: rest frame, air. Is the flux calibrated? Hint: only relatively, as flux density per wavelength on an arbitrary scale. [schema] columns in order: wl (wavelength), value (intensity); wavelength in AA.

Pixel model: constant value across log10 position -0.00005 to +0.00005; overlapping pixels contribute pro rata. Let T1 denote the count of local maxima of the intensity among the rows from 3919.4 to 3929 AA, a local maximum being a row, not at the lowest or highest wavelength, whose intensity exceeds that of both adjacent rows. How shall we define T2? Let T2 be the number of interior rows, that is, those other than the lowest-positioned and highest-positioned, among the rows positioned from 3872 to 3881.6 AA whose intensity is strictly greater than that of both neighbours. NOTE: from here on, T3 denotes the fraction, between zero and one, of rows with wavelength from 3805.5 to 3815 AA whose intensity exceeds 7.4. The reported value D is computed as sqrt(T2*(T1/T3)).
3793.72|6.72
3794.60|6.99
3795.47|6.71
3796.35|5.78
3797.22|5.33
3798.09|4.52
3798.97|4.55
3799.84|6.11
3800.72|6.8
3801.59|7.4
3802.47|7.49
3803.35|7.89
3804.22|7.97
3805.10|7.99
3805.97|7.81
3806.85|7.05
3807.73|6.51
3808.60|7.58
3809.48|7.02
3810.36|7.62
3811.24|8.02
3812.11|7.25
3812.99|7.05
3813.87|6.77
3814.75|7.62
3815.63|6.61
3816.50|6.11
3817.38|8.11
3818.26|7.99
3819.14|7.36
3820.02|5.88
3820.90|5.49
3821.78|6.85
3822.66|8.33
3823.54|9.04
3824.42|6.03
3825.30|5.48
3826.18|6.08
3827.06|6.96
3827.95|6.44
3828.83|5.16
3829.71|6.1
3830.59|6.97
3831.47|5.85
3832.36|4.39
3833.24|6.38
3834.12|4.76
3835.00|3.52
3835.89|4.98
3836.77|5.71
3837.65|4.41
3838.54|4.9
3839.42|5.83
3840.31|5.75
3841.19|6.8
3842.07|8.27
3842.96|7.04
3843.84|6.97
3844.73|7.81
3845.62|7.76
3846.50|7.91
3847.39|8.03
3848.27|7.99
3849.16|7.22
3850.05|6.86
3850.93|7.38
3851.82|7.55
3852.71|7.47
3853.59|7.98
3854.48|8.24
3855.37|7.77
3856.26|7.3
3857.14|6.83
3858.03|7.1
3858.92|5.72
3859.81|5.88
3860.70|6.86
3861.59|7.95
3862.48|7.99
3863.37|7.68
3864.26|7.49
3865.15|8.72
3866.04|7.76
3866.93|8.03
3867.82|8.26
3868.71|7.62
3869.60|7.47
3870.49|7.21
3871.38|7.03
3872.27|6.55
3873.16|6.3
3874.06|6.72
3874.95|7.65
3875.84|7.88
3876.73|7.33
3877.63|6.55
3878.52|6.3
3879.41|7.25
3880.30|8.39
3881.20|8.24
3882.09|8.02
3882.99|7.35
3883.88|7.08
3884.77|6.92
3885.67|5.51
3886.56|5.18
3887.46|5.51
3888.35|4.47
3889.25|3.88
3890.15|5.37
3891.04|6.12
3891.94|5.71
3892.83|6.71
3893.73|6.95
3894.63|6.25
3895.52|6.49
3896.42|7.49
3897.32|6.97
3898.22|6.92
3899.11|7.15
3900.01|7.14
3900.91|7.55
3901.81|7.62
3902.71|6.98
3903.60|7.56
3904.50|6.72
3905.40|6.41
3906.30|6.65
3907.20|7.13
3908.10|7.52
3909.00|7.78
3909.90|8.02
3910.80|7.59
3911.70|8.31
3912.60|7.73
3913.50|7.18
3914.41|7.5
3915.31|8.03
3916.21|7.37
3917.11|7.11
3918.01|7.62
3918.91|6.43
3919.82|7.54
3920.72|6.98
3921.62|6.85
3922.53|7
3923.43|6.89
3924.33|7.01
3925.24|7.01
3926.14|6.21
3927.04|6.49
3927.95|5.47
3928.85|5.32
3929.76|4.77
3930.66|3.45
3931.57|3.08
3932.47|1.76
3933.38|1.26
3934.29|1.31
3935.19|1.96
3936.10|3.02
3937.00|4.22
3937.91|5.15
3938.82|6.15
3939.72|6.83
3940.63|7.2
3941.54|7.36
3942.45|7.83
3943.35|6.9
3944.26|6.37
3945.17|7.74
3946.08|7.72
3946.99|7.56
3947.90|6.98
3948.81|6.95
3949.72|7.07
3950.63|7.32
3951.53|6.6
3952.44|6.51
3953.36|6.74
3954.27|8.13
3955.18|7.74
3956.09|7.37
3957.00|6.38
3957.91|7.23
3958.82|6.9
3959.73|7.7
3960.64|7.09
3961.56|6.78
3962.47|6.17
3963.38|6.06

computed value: 3.0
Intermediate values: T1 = 2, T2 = 2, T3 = 0.45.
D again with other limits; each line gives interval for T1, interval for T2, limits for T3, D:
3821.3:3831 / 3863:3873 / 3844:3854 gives 2.3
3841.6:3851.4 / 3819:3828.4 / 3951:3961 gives 3.8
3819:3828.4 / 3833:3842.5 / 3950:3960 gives 3.8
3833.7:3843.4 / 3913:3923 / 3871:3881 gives 5.7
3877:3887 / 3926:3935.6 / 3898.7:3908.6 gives 1.7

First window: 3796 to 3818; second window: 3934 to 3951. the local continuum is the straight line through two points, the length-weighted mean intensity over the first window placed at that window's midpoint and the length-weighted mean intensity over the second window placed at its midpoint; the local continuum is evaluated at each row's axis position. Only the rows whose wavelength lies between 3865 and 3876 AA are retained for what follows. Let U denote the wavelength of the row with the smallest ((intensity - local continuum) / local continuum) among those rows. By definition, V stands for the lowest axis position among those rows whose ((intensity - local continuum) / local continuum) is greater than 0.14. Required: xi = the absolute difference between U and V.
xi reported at 8.0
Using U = 3873.16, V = 3865.15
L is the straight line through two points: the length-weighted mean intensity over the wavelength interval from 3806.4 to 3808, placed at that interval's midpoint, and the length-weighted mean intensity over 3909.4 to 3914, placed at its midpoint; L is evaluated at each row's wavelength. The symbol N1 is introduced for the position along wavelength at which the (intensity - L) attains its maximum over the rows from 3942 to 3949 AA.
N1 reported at 3942.45 AA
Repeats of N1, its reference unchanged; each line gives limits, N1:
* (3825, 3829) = 3827.06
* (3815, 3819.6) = 3817.38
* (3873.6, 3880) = 3875.84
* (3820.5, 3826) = 3823.54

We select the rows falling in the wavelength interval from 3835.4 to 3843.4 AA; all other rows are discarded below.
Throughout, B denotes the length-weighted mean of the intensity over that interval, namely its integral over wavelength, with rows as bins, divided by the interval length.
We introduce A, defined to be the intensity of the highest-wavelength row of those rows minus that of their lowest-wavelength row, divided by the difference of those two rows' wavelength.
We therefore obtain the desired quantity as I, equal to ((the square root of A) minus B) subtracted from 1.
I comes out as 6.4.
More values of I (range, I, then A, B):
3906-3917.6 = 8.3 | 0.04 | 7.54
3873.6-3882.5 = 8.0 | 0.16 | 7.43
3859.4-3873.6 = 8.3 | 0.03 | 7.43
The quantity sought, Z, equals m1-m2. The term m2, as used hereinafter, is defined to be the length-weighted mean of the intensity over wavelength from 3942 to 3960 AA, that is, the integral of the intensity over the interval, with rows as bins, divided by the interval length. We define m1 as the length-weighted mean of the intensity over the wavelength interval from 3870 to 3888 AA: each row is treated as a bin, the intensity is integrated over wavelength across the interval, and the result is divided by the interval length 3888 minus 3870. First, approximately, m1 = 6.9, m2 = 7.18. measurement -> -0.2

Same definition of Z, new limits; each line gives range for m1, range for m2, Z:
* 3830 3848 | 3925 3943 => 1.4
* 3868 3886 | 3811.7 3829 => 0.3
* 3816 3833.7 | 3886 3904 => 0.2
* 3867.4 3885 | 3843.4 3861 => 0.0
